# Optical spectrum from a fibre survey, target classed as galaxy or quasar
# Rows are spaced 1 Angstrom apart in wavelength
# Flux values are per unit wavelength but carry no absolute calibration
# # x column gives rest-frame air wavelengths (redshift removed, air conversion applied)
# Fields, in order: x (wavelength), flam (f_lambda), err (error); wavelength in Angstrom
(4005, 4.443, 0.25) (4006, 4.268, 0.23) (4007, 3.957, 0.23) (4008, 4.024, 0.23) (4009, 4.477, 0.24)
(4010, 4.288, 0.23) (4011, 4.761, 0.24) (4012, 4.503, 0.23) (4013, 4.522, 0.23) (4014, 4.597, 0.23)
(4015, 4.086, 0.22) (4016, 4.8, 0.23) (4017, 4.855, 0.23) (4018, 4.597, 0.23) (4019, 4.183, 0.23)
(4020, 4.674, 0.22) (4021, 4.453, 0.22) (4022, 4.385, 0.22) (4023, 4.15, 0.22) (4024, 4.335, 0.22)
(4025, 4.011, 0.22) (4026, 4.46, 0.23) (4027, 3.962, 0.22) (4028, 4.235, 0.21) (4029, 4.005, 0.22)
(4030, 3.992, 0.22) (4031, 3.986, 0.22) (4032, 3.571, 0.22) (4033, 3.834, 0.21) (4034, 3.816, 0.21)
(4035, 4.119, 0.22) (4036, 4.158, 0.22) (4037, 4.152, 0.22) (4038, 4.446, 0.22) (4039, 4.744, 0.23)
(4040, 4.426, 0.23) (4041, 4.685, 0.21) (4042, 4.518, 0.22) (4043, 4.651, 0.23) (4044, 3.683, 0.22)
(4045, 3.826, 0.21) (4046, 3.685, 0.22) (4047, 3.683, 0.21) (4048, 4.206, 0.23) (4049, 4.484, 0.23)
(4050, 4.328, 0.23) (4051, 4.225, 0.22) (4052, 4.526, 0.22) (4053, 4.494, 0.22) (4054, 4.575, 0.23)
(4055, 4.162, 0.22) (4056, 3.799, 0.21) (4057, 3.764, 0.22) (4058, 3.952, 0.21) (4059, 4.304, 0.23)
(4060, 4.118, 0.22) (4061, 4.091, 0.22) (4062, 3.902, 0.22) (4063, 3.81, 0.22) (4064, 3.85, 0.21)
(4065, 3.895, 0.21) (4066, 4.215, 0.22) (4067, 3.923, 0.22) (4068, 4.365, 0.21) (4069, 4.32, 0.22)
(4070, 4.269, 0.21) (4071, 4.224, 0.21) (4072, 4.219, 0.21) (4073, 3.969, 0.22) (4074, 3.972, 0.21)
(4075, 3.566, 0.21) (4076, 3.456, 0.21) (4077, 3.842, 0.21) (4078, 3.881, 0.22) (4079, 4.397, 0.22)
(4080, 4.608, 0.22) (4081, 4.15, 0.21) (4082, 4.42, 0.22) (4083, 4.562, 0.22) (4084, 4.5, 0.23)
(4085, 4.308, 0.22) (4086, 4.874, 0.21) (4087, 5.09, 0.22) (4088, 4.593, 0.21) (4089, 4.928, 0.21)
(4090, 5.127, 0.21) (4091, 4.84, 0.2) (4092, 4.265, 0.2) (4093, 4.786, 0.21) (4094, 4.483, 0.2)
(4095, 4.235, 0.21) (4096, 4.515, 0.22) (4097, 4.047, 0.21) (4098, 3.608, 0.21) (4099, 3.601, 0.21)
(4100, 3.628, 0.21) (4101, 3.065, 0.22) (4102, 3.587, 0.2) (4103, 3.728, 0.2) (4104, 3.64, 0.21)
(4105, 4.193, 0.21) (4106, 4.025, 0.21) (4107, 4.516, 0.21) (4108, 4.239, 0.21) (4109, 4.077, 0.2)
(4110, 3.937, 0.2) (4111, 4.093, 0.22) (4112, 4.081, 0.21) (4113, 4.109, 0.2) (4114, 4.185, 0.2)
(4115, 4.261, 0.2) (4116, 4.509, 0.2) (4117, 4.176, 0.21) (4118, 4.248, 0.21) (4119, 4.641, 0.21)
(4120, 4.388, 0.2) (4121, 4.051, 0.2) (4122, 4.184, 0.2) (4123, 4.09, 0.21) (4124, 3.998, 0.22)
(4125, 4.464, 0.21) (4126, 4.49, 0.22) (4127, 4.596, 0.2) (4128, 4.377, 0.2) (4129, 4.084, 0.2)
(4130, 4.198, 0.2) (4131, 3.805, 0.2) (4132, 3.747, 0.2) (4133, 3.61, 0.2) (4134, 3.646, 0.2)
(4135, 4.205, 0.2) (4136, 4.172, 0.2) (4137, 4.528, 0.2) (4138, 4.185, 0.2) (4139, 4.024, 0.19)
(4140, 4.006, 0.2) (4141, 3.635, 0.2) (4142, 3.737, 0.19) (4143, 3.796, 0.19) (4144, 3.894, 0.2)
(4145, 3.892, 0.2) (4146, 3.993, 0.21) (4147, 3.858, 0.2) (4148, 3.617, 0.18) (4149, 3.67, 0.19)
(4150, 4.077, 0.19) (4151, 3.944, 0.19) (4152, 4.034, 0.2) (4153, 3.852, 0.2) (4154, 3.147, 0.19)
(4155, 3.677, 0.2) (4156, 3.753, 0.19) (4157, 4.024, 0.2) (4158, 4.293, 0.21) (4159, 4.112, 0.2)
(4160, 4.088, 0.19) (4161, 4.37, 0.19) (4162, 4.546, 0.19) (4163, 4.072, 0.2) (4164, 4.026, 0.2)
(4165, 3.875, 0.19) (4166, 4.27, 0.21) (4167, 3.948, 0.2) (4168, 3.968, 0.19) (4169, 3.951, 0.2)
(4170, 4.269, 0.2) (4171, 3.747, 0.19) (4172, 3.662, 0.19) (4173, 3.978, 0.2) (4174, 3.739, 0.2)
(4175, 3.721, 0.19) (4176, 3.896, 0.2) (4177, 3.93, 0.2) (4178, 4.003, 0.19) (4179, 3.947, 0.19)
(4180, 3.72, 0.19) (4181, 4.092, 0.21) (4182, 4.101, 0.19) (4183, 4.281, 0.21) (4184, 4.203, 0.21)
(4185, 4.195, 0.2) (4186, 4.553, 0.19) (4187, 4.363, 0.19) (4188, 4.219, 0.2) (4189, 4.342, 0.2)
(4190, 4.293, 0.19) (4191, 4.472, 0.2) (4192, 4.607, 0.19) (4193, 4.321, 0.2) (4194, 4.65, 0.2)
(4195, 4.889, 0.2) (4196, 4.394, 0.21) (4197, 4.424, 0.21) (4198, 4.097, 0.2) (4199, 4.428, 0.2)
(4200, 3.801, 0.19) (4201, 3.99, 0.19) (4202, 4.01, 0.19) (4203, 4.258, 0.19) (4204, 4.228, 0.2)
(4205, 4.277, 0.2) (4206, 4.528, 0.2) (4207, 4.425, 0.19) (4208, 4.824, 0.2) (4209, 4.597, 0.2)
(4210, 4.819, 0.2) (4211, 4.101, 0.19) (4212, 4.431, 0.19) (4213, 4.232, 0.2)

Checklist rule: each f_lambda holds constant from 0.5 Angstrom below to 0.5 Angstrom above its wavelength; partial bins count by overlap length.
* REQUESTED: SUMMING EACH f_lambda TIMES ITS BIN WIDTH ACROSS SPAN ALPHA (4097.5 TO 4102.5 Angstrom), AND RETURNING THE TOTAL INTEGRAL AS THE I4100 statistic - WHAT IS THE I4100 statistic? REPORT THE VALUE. 17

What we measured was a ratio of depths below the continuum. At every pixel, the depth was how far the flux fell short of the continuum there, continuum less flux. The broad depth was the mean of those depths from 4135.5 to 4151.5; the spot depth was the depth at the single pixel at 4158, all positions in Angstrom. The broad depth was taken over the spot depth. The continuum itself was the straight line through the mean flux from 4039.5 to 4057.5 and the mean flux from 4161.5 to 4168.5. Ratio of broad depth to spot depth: -1.0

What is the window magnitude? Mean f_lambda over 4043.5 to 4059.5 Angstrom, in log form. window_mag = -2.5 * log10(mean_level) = -1.53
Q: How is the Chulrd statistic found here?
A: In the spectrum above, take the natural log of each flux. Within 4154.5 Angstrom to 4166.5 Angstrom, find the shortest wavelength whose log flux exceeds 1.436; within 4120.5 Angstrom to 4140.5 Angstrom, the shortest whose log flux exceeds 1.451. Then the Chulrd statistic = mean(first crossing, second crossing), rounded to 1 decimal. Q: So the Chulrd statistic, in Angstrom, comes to 4141.5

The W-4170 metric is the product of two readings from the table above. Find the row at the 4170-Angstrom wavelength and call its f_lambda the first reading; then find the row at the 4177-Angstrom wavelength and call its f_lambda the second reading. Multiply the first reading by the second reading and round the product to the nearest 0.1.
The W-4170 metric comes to 16.8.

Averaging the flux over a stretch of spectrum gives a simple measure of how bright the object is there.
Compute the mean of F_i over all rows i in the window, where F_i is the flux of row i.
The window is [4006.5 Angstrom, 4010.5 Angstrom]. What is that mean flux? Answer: 4.19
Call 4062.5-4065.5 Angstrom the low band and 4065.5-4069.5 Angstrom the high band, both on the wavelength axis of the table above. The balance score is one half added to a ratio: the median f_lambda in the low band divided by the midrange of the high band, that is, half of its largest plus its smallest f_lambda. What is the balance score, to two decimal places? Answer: 1.43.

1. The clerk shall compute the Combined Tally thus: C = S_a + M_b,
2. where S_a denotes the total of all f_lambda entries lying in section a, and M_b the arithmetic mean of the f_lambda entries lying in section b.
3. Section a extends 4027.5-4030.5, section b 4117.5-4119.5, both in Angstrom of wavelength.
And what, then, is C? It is 17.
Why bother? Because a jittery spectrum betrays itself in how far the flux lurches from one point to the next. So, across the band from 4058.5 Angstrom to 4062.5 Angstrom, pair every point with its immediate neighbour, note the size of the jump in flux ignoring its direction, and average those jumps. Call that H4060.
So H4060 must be 0.13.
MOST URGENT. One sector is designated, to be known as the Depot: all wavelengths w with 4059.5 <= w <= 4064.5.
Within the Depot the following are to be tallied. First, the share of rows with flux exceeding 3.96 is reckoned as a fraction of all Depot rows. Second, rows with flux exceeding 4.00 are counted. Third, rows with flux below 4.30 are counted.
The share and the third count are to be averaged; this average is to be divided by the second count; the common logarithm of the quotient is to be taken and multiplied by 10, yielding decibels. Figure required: 1.3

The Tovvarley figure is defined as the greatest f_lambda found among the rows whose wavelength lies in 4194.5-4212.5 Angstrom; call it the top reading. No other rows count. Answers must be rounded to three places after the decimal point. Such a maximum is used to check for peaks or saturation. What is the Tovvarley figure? 4.889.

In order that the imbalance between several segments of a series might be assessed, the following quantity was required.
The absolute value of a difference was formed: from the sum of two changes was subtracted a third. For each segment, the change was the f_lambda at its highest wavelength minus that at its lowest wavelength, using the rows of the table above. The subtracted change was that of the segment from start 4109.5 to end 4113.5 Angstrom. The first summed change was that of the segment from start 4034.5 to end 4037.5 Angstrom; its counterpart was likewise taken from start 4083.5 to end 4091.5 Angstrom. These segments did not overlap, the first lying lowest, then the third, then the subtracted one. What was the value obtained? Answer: 0.20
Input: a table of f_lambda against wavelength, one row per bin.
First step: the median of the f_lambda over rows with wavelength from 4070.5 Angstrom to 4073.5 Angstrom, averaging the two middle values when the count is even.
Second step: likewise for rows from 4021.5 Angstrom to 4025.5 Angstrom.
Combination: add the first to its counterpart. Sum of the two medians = 8.46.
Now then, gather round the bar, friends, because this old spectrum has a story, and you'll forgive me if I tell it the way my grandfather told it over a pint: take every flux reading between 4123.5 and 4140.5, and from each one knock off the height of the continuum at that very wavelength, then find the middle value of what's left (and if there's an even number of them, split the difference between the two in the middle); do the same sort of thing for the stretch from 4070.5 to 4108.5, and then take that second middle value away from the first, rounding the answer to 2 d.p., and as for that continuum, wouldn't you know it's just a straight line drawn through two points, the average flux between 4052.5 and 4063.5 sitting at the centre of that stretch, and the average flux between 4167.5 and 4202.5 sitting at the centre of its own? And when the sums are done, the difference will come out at -0.08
